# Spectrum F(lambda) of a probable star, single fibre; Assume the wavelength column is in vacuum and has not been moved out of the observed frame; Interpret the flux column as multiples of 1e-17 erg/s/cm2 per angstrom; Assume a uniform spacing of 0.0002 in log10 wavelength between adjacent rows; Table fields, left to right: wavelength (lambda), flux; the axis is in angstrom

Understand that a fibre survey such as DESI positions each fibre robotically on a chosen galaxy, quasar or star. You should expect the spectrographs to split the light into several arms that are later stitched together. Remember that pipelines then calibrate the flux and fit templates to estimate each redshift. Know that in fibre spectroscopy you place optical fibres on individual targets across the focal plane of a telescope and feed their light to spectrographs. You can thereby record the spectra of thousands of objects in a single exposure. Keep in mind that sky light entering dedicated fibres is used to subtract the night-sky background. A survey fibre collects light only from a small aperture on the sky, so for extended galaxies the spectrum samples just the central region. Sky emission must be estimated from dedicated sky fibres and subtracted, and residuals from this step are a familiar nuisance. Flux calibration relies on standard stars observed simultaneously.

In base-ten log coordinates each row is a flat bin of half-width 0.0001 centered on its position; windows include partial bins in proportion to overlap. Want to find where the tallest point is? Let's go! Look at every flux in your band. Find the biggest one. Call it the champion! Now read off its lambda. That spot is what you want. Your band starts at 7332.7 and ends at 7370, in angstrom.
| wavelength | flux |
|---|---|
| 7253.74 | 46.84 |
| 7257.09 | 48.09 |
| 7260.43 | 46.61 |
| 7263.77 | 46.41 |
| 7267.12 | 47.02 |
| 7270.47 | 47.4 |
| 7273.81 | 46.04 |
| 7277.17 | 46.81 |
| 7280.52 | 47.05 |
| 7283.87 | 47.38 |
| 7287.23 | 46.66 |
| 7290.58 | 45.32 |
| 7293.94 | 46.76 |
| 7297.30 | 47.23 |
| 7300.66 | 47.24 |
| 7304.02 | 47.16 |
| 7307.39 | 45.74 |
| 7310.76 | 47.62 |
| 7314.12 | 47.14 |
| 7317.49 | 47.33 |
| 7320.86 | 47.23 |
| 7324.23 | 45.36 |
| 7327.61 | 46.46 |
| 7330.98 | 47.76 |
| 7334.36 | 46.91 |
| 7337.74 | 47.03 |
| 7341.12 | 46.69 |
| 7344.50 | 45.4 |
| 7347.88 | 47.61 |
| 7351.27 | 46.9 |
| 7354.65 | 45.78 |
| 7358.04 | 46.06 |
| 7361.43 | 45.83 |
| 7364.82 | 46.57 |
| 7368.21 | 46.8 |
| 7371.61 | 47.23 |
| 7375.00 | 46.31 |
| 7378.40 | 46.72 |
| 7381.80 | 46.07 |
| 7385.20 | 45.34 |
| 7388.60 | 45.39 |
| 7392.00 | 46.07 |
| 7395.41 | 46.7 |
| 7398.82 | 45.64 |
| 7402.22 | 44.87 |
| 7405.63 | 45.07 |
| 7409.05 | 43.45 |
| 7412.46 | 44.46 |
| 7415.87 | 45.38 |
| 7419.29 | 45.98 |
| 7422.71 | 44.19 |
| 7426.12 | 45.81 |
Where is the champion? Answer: 7347.88 angstrom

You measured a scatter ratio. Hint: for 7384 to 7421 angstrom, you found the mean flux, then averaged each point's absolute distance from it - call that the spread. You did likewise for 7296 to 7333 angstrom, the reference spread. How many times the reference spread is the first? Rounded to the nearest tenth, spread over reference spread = 1.0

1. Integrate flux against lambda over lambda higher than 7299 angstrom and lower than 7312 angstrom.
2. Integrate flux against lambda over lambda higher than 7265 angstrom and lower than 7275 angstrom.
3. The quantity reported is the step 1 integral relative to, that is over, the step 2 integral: 1.3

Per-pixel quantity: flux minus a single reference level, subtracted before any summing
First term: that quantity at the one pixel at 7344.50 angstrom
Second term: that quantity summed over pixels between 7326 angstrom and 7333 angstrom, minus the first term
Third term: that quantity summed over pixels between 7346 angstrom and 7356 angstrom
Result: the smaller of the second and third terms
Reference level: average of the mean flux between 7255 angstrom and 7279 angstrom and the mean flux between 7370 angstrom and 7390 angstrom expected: 0.7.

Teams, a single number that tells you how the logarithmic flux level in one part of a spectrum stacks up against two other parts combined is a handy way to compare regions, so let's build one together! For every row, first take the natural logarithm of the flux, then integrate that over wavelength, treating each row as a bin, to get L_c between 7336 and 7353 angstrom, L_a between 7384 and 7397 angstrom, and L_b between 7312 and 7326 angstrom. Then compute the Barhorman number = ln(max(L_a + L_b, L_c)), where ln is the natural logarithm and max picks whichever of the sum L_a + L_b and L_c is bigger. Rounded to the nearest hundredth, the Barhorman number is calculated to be 4.64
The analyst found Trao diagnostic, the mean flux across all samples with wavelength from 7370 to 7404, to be 46.0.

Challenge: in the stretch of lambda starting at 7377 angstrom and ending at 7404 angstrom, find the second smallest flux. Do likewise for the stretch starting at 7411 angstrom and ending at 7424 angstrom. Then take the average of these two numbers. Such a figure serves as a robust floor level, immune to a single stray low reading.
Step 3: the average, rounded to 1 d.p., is 44.9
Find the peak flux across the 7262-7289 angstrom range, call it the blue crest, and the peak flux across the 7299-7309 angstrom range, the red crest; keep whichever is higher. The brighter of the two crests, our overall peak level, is 47.4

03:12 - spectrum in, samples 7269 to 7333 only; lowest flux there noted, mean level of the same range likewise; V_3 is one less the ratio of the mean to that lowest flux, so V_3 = -0.033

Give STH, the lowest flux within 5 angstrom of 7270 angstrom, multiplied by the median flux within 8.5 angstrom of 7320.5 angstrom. 2170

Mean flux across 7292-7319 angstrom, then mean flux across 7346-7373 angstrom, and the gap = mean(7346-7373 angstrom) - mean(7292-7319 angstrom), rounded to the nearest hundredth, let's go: -0.43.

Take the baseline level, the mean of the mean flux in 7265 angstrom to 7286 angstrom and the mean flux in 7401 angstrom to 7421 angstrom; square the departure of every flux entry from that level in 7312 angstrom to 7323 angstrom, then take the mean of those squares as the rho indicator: 1.8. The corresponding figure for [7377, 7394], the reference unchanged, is 0.3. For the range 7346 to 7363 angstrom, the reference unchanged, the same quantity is 0.8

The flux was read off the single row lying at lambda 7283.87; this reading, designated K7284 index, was 47.38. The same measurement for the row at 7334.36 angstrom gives 46.91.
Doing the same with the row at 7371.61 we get 47.23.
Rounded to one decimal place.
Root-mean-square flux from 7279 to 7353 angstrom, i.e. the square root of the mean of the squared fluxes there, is 46.8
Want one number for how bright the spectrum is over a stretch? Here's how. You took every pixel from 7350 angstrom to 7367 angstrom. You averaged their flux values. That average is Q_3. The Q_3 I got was 46.2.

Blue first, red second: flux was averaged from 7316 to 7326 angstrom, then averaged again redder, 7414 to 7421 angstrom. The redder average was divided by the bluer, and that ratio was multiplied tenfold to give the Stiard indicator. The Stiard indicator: 9.79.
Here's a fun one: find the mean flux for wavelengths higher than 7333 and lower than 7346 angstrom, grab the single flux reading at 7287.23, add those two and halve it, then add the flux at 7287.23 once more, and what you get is 93.2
